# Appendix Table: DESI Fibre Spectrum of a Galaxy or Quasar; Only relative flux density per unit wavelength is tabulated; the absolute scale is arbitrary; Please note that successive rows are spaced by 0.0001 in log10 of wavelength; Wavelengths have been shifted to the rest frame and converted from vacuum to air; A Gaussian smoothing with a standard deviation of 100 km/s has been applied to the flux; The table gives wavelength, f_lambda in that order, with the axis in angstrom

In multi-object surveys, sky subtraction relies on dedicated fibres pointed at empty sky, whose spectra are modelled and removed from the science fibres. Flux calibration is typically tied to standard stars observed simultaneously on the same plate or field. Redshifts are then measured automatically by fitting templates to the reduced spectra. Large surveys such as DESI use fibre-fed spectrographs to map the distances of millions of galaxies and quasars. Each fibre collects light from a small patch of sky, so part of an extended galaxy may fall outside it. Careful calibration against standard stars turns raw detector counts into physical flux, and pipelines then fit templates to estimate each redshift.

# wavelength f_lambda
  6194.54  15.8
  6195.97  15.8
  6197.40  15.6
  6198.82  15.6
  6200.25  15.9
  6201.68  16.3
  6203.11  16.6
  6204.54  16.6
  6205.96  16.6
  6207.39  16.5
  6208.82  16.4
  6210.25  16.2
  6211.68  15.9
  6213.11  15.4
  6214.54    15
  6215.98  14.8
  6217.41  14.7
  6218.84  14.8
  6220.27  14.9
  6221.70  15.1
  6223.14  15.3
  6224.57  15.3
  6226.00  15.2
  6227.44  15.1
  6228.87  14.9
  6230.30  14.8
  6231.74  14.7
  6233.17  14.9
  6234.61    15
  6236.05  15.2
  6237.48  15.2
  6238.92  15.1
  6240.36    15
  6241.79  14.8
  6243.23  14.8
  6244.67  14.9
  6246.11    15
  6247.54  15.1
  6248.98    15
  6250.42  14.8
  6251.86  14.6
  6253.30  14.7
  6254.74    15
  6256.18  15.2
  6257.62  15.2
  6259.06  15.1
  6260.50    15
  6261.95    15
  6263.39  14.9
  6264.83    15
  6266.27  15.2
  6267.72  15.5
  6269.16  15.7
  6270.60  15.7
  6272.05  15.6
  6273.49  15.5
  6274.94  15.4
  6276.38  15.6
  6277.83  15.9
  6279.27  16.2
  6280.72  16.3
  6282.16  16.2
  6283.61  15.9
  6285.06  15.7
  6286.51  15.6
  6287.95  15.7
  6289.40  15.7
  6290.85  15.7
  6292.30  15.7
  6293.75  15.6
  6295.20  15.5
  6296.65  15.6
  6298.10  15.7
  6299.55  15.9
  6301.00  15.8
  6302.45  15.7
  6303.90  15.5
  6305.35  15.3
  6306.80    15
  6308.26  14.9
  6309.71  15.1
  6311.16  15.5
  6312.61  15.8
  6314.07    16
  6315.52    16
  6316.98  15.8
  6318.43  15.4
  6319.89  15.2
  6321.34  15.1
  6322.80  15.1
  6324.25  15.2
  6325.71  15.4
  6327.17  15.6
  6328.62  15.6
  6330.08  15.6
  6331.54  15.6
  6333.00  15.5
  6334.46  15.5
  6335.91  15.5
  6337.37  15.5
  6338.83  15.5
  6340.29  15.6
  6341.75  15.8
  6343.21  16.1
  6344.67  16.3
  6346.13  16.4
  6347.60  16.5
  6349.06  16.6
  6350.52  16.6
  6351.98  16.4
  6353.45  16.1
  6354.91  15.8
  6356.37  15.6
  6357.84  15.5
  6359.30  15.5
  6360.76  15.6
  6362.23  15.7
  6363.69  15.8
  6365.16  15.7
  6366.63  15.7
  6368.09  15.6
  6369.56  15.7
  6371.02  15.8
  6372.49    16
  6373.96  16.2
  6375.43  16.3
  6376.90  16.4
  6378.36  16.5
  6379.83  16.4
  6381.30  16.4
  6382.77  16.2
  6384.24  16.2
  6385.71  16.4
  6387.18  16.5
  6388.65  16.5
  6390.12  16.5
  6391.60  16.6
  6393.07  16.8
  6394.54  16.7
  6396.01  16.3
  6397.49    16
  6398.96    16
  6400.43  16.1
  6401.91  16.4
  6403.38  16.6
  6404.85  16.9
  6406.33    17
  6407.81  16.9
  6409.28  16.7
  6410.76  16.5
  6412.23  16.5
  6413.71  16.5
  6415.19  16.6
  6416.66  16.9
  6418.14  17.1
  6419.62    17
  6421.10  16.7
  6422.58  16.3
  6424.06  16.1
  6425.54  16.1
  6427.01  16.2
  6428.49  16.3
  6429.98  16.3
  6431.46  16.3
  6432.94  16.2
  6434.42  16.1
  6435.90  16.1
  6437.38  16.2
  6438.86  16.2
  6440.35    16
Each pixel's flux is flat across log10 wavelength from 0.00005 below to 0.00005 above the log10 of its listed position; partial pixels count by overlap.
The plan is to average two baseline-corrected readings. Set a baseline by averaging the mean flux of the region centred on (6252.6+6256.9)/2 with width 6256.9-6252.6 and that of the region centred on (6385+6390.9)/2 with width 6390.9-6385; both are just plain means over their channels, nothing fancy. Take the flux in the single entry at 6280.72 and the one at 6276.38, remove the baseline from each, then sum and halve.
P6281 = 0.23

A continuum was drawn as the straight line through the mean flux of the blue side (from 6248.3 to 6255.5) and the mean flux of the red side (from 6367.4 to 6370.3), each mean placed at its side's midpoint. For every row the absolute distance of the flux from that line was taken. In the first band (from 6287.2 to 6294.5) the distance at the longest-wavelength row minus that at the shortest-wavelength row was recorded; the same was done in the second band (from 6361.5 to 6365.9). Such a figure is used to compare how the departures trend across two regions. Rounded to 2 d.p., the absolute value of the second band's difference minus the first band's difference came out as 0.12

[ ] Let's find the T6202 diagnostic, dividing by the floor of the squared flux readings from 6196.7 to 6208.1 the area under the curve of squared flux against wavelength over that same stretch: 12.3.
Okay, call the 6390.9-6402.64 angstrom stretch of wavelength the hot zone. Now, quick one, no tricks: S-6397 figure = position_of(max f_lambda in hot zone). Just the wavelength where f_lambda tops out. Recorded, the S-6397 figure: 6393.07 angstrom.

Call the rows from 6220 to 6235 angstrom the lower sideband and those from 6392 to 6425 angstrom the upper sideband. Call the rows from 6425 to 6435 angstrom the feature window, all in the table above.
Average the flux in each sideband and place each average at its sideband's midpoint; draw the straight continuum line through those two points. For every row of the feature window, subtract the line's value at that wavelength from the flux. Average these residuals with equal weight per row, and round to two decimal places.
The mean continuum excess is -0.54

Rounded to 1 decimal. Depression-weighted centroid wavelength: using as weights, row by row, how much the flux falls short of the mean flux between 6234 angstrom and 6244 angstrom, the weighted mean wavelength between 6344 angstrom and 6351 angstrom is 6347.8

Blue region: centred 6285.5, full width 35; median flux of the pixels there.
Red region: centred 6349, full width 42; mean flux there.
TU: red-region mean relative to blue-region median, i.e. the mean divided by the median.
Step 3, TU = 1.01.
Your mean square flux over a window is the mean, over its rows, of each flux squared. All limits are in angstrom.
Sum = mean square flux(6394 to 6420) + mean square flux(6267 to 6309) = 521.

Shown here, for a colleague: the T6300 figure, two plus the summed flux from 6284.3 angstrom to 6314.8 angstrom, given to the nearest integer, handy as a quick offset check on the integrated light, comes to 329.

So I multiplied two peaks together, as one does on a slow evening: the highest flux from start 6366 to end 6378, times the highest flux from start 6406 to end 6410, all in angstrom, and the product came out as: 279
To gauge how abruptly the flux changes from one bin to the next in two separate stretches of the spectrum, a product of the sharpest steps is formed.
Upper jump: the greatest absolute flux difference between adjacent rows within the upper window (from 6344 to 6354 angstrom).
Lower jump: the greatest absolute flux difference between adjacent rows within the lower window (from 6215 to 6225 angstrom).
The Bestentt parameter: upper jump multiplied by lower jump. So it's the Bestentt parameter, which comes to 0.060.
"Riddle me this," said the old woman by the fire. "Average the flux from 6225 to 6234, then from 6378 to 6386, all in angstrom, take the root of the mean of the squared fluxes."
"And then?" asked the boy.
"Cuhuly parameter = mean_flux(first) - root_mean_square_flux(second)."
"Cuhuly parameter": -1.4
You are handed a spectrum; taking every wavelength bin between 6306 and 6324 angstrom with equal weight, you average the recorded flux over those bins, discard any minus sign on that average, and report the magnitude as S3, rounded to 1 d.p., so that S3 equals 15.4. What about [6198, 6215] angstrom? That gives 16.1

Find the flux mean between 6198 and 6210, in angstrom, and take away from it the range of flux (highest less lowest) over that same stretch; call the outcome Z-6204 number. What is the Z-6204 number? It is 15.31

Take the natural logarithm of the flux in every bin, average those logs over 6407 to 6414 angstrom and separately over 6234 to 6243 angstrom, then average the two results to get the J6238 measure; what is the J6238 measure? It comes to 2.761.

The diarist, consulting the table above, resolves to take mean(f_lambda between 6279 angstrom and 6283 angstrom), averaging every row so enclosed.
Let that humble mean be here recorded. 16.2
